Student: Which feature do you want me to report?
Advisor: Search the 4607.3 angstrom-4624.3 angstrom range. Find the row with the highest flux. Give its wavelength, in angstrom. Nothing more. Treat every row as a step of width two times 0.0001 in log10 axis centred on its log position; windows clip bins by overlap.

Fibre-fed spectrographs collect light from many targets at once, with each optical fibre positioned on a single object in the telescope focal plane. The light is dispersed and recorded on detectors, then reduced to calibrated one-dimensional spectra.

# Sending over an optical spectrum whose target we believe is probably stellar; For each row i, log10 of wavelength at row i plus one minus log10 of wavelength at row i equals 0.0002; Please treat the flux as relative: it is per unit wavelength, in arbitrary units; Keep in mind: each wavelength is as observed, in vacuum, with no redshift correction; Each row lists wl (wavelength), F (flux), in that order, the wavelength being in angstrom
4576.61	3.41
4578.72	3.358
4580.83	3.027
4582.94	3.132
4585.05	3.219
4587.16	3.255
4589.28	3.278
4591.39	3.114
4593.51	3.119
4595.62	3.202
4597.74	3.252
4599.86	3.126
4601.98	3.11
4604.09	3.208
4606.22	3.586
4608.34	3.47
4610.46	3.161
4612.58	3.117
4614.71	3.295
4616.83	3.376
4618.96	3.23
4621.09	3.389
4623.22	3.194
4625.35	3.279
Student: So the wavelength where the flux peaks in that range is 4608.34 angstrom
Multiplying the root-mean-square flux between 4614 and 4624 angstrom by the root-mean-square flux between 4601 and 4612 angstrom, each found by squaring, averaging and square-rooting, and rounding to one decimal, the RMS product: 10.9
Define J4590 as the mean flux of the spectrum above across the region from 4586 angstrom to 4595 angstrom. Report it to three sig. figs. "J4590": 3.19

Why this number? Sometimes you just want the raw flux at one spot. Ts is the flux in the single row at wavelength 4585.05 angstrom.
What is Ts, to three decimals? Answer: 3.219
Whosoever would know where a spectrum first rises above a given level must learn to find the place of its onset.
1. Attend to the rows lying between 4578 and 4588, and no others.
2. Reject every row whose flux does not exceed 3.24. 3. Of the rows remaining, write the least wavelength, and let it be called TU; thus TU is 4578.72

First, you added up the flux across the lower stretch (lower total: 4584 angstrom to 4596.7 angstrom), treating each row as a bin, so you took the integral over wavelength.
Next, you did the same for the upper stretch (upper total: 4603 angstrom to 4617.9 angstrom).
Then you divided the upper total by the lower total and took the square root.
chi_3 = 1.10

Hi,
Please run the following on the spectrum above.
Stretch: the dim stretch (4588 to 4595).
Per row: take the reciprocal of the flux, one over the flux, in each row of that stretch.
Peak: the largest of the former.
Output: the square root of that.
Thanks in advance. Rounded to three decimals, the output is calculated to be 0.567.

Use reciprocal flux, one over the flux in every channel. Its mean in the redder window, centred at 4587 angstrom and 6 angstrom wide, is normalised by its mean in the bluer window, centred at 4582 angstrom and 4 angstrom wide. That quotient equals 0.95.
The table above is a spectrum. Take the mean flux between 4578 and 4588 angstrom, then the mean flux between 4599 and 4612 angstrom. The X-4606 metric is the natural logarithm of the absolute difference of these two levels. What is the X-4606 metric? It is -2.5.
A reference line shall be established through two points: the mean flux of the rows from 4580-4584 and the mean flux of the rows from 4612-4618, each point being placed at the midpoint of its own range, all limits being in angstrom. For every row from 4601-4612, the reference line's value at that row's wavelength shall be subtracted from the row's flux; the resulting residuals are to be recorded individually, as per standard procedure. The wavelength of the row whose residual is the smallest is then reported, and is 4601.98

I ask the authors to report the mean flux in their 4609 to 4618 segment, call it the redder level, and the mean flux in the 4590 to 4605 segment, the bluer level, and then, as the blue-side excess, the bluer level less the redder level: -0.08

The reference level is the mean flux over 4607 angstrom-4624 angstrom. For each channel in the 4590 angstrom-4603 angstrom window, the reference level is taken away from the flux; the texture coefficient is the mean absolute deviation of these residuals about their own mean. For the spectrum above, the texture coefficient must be 0.049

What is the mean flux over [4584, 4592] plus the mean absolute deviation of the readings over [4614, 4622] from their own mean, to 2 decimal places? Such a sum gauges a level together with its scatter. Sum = 3.28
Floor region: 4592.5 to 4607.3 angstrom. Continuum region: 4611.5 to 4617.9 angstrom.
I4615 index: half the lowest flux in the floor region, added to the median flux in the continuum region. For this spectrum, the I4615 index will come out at 4.85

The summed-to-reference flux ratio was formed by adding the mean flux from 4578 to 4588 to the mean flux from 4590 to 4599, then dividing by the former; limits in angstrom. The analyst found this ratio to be 1.99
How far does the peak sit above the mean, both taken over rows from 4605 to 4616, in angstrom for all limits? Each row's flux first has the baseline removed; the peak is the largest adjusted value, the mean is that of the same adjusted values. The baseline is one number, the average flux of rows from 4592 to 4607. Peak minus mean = 0.26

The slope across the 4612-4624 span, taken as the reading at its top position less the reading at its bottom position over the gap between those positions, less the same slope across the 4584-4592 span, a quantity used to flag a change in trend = 0.02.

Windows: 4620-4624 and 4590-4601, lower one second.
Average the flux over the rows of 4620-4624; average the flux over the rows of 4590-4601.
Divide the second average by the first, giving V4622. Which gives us 0.961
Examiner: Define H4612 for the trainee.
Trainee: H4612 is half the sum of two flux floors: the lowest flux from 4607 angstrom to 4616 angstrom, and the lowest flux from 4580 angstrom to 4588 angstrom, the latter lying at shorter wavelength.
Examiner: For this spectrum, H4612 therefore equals 3.07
